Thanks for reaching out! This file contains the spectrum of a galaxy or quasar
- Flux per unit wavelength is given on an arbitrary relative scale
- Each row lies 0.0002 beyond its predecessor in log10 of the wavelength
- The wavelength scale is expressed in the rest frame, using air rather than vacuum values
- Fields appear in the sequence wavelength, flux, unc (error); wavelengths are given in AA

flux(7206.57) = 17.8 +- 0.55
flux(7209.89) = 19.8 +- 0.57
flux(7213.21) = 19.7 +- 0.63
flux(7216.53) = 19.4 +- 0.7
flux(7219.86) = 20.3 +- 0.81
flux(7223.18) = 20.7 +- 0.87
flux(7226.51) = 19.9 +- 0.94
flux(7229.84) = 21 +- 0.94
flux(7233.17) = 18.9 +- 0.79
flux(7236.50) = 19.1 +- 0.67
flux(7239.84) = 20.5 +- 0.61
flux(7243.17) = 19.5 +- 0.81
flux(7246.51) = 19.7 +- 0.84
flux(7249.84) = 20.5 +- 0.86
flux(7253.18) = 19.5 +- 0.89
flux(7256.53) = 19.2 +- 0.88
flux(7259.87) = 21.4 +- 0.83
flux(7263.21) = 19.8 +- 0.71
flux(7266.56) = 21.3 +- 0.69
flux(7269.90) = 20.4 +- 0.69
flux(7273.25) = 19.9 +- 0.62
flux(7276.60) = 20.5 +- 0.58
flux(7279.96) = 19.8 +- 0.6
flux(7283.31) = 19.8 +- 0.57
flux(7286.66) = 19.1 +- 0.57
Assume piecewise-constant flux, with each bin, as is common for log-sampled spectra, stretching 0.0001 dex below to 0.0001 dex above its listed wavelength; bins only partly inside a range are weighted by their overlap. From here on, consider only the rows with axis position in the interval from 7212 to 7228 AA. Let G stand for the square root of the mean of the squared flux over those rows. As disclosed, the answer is 20.0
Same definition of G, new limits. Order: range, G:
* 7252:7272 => 20.3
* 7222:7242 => 20.0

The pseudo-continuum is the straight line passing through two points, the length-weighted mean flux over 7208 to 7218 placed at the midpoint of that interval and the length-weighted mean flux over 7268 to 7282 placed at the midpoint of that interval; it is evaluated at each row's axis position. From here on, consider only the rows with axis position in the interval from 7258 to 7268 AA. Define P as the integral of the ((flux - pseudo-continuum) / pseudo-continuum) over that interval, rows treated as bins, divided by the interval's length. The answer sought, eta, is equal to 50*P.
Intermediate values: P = 0.037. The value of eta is 1.8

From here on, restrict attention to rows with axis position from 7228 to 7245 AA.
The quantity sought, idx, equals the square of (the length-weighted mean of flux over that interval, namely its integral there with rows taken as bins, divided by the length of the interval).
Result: 392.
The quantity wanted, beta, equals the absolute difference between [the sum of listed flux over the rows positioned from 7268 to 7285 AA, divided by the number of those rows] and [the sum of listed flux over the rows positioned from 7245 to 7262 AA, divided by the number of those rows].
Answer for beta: 0.02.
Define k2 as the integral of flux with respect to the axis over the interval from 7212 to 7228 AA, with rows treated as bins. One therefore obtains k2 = 320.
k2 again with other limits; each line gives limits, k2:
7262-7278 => 326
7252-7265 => 260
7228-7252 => 477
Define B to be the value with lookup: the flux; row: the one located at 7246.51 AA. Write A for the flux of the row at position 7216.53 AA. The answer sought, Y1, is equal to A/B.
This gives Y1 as 0.98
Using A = 19.4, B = 19.7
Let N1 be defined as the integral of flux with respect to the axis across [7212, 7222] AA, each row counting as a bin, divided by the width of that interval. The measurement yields 19.85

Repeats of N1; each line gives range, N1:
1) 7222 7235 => 20.09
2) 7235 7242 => 19.79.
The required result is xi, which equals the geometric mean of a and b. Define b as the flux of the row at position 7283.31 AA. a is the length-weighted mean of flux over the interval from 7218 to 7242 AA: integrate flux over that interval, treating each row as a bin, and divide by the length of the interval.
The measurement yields 19.9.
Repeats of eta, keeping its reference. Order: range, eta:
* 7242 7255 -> -0.3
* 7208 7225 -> 0.8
